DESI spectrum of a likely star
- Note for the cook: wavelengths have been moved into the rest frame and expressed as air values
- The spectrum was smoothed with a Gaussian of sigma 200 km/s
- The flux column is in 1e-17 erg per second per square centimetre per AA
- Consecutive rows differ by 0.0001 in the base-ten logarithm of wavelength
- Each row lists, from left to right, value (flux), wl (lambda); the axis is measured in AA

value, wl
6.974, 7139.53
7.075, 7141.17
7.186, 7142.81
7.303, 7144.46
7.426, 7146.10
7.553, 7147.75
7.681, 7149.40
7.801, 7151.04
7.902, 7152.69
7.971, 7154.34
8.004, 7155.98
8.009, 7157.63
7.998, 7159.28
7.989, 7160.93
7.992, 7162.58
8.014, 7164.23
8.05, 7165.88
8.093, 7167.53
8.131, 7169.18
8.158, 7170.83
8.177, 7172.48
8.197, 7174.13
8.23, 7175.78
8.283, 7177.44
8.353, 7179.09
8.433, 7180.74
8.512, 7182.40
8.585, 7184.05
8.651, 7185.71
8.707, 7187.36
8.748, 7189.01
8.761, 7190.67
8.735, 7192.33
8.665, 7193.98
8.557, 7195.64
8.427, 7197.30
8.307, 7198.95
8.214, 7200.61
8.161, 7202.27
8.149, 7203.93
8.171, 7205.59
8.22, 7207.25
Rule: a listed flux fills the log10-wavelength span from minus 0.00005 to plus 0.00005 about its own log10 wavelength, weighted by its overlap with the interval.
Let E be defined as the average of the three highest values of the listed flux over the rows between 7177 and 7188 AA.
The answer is 8.6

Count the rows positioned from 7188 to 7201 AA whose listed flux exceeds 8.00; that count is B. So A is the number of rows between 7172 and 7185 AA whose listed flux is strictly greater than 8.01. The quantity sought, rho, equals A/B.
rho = 1.0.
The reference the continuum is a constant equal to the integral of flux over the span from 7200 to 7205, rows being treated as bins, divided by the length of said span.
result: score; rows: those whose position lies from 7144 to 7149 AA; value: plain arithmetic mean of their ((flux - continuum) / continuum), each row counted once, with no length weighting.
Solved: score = -0.090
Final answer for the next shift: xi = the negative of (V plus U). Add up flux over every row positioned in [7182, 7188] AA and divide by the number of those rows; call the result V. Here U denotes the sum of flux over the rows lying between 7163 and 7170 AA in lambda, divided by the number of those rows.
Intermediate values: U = 8.1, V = 8.6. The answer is -16.7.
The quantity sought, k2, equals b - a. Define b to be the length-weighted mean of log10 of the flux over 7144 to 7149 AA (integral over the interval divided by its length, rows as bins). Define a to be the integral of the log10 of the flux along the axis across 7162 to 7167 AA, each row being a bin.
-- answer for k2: -3.65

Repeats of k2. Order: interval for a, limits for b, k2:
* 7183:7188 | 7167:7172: -3.77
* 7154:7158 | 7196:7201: -2.69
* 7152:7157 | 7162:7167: -3.60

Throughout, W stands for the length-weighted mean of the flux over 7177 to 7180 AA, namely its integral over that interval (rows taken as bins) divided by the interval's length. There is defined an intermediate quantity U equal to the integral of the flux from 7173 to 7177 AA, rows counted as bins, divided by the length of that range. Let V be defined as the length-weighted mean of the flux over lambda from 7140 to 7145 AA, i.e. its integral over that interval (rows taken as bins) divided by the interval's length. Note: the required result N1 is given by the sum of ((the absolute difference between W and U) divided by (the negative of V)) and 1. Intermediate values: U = 8.21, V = 7.2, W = 8.34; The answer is 0.98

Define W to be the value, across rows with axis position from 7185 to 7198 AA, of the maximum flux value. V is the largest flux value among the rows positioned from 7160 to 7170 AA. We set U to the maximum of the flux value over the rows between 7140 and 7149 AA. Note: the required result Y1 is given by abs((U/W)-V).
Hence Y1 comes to 7.27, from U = 7.553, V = 8.131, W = 8.761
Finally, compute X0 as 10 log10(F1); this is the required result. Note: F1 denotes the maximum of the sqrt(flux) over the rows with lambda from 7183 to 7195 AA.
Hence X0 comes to 4.71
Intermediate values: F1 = 2.960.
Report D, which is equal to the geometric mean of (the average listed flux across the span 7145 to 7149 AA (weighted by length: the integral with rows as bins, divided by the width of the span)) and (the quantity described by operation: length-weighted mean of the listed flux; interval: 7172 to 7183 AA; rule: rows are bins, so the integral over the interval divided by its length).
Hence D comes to 7.9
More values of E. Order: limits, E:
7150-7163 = 8.0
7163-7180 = 8.3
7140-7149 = 7.4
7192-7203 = 8.7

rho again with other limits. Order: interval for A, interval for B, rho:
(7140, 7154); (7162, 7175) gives 0.0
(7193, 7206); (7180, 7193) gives 1.0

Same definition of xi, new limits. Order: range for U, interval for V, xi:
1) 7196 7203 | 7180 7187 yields -16.8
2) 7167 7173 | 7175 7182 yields -16.5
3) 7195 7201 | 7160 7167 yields -16.4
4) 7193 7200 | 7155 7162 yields -16.5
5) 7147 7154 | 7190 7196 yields -16.4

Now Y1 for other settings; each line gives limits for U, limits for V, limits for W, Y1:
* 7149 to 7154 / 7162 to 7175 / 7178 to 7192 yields 7.30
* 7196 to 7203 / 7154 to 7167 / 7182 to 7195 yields 7.09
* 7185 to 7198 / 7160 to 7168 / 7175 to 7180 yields 7.04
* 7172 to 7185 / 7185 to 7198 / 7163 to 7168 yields 7.70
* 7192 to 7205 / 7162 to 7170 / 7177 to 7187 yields 7.12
